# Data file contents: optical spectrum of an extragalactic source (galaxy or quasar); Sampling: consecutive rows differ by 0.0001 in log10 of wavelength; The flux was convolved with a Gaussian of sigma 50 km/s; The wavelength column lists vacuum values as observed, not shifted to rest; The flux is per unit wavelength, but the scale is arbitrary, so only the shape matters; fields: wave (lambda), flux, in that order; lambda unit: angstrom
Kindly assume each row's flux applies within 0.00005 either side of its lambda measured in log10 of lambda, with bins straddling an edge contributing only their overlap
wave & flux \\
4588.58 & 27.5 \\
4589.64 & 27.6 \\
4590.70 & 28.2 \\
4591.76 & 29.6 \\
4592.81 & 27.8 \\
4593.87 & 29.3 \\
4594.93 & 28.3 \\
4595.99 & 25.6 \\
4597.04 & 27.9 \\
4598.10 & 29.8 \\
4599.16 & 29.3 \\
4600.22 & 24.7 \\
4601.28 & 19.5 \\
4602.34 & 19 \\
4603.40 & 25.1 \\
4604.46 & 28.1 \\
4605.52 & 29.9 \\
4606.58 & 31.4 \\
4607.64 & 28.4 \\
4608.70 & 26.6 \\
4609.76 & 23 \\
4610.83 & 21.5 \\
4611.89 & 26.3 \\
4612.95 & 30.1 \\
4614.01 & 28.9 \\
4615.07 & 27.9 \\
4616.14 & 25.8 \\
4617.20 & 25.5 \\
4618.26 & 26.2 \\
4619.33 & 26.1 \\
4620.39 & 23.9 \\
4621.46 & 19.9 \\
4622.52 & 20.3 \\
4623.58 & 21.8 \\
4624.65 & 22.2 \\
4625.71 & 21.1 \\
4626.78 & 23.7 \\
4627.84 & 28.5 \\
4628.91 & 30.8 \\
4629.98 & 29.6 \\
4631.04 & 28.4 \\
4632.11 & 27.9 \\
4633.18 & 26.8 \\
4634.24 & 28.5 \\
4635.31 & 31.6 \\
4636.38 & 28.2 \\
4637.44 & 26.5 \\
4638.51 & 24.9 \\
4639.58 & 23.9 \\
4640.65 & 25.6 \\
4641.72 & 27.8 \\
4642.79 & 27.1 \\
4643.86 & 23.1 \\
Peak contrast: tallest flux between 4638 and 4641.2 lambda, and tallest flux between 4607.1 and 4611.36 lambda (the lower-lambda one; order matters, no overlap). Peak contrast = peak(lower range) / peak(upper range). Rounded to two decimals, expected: 1.11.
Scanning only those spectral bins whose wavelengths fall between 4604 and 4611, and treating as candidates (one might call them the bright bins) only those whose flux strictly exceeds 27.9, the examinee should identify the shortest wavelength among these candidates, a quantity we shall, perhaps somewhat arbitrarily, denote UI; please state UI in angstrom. 4604.46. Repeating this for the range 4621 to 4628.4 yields 4627.84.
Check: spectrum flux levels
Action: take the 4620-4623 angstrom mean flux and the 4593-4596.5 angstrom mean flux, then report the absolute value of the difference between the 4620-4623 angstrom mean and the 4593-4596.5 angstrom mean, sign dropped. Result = 6.4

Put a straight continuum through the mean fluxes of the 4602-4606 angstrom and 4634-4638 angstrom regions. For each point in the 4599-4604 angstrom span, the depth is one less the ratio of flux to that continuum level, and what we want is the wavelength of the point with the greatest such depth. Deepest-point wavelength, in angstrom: 4602.34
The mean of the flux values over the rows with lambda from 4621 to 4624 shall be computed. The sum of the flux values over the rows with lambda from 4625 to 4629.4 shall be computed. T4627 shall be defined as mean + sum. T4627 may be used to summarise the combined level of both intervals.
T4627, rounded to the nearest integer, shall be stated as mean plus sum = 125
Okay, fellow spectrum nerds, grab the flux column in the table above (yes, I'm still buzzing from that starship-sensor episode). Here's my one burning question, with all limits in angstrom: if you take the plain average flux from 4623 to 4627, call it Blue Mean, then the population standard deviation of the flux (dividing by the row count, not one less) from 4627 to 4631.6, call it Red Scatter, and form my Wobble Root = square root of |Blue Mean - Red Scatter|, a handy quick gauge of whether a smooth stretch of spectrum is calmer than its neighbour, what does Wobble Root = 4.6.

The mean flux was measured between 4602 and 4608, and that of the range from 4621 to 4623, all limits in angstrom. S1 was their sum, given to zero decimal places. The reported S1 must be 47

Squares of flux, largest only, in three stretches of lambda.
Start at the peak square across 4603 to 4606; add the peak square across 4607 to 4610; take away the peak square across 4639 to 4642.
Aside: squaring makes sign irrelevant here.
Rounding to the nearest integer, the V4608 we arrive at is 928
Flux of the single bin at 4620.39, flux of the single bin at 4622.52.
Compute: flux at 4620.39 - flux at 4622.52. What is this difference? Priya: 4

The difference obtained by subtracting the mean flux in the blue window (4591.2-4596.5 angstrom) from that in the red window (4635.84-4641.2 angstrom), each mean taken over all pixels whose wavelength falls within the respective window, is -2.3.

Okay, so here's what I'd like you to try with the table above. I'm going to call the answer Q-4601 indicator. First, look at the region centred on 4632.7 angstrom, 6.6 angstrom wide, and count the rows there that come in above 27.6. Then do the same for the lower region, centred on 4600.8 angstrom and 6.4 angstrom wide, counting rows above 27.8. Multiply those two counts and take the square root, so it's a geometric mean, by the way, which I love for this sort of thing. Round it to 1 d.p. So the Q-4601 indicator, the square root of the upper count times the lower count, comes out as 3.2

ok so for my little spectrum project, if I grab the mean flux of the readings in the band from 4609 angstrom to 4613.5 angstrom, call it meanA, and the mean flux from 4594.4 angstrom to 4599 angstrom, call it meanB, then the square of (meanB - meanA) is 7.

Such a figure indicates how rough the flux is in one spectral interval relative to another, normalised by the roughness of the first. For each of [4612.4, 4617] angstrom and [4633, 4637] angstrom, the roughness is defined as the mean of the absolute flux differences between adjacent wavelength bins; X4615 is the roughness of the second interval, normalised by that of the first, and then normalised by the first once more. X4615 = 1.3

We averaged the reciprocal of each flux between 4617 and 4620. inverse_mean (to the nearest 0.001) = 0.039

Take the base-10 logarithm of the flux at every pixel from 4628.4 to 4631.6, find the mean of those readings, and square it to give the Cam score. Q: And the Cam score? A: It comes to 2.16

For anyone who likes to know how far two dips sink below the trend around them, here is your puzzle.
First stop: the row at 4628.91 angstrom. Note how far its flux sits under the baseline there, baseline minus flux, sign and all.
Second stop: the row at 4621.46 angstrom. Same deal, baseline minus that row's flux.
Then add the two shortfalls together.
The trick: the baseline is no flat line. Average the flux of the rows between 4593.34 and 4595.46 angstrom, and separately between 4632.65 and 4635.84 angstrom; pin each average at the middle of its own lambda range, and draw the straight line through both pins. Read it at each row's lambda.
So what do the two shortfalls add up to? 7.2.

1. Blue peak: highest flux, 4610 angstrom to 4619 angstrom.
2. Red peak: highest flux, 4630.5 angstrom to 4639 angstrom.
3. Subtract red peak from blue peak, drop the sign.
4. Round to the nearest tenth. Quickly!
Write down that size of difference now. 1.5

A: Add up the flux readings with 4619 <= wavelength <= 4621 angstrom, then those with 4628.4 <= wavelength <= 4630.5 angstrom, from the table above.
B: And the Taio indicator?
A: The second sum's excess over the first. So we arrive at 10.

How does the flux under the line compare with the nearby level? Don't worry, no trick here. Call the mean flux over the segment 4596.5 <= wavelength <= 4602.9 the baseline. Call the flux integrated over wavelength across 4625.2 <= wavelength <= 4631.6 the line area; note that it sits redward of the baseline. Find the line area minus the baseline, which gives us 148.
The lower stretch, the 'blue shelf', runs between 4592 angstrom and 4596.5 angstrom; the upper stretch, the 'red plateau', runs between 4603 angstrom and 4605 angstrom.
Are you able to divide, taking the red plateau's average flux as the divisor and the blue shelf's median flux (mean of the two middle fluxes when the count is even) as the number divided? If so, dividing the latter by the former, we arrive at 1.05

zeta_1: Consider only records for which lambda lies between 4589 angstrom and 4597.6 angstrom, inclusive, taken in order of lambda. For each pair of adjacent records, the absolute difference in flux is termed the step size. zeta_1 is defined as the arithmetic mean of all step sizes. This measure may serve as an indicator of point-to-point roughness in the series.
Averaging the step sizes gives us 1.61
